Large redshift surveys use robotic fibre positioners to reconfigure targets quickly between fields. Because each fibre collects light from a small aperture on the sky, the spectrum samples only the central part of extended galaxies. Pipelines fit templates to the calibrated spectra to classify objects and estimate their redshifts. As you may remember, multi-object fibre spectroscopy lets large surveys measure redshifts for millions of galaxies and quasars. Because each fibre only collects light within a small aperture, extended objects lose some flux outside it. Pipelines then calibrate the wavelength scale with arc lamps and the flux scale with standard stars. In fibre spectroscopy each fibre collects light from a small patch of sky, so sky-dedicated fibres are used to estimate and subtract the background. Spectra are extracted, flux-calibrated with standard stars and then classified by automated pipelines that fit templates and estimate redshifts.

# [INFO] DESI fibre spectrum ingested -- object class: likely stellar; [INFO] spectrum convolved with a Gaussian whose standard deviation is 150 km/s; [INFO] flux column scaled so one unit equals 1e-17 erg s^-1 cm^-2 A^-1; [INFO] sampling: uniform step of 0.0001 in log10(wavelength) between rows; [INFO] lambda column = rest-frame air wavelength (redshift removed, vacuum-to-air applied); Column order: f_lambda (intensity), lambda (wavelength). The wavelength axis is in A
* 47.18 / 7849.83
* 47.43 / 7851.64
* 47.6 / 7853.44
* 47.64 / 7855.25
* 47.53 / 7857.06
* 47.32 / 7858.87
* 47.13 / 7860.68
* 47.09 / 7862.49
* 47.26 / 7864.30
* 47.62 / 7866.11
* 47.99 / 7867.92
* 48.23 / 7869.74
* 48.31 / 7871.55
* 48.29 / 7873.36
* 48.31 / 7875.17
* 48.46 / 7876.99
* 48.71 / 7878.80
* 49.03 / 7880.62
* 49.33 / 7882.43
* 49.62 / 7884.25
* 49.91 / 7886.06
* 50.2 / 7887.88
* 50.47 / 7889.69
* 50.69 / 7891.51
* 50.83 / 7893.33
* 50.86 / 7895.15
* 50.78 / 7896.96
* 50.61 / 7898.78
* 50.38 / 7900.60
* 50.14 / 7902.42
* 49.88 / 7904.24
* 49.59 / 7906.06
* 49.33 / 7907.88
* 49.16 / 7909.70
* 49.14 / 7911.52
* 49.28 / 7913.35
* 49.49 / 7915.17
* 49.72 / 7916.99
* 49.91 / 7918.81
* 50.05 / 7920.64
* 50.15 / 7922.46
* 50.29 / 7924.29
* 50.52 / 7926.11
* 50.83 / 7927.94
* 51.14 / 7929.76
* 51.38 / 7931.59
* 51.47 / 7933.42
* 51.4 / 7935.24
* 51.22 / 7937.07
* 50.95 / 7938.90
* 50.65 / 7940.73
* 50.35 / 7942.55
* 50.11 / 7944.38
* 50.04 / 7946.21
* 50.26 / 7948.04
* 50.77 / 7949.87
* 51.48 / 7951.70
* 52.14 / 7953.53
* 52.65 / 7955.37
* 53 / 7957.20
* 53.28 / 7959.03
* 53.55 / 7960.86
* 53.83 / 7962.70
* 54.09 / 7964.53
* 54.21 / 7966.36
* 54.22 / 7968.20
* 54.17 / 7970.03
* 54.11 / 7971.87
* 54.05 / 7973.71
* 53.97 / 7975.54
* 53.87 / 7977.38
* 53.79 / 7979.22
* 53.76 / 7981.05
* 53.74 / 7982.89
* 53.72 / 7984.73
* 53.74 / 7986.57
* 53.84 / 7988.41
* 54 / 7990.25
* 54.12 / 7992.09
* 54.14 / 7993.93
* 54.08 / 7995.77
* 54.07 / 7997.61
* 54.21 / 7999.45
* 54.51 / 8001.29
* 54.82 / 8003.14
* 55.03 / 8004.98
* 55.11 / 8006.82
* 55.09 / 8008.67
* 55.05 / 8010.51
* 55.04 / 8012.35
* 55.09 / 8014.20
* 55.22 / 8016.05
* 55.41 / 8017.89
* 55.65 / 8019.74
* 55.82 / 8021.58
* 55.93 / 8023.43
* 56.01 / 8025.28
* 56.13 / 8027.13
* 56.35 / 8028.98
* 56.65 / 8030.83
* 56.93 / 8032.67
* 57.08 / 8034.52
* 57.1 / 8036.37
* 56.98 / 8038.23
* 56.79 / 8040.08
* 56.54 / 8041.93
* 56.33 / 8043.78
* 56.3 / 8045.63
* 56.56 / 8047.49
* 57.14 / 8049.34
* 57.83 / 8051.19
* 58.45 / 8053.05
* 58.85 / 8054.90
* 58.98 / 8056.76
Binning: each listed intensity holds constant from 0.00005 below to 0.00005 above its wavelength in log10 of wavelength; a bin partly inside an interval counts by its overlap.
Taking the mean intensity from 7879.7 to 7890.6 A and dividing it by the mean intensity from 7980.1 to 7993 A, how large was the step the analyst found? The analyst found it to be 0.924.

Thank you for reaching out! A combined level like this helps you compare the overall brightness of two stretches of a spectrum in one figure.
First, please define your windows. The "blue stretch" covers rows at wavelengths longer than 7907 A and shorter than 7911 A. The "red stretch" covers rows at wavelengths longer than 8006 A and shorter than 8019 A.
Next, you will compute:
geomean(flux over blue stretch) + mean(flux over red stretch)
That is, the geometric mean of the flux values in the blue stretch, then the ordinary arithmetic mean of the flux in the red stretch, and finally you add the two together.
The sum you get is 104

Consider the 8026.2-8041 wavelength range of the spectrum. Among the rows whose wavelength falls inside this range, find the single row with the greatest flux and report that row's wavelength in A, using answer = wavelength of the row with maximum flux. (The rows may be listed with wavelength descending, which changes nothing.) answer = 8036.37 A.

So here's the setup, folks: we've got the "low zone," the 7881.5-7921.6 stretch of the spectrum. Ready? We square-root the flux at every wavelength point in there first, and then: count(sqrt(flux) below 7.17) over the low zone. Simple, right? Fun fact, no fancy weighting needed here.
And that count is 22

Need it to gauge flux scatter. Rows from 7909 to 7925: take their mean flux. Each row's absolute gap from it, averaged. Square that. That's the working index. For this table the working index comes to 0.14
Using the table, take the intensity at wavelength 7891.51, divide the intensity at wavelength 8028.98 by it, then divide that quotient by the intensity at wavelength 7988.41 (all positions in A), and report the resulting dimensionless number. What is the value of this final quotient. 0.0206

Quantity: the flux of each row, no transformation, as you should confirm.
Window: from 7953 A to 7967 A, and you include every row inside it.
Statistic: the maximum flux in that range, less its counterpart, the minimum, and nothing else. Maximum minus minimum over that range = 2.1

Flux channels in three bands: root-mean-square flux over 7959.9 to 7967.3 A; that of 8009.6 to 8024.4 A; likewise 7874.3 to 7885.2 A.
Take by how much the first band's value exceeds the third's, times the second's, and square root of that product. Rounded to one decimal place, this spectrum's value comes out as 16.7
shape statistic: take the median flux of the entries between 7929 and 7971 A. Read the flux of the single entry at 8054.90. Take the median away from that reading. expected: 7.4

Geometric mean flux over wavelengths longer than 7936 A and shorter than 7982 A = 52.6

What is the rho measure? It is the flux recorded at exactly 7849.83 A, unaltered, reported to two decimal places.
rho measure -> 47.18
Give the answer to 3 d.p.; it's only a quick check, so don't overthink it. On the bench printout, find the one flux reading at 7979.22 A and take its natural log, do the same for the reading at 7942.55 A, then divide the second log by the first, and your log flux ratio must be 0.983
